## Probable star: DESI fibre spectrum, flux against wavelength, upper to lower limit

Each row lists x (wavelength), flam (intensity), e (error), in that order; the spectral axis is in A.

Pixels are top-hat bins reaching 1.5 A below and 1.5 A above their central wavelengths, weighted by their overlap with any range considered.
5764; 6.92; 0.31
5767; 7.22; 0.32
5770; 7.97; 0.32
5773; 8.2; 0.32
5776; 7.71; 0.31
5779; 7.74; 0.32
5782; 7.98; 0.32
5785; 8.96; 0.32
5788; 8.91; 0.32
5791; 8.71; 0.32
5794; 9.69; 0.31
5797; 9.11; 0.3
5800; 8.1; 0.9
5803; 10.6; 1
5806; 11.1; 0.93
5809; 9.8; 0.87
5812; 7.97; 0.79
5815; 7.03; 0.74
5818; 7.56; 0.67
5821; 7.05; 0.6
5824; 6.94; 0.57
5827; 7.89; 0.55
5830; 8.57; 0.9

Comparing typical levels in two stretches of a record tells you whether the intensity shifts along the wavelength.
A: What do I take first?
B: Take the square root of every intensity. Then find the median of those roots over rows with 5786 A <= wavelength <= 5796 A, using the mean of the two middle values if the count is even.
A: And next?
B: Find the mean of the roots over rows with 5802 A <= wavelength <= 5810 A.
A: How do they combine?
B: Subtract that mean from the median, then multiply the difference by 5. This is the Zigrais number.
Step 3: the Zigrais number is -1.3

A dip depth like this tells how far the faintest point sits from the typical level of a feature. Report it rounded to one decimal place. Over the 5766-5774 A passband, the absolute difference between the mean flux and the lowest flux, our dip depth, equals 0.6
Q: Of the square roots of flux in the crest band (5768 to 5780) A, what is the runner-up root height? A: 2.82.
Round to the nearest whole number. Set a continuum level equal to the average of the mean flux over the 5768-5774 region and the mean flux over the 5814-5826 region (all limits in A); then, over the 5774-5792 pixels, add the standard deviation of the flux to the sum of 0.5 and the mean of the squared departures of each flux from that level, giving 2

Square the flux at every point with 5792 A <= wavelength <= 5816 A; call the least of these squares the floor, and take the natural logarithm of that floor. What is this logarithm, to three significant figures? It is 3.90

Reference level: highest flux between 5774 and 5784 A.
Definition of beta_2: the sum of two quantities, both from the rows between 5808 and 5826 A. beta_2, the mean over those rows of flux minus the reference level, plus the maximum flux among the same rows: 9.5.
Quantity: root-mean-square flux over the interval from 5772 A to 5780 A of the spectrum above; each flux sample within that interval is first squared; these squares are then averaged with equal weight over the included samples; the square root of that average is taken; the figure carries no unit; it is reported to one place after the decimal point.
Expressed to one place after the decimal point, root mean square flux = 7.9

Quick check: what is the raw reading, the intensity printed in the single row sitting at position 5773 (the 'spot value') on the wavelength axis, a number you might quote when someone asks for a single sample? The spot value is 8.2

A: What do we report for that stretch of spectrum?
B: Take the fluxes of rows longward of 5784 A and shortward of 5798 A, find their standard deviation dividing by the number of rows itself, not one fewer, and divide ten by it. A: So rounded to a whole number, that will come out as 30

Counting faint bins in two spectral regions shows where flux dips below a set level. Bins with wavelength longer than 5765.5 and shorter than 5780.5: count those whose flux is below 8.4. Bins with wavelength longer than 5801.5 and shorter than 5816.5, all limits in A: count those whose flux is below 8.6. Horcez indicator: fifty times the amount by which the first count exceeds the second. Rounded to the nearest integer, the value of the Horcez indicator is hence 150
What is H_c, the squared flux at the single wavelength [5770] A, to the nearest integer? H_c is 64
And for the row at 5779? 60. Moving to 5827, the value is 62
